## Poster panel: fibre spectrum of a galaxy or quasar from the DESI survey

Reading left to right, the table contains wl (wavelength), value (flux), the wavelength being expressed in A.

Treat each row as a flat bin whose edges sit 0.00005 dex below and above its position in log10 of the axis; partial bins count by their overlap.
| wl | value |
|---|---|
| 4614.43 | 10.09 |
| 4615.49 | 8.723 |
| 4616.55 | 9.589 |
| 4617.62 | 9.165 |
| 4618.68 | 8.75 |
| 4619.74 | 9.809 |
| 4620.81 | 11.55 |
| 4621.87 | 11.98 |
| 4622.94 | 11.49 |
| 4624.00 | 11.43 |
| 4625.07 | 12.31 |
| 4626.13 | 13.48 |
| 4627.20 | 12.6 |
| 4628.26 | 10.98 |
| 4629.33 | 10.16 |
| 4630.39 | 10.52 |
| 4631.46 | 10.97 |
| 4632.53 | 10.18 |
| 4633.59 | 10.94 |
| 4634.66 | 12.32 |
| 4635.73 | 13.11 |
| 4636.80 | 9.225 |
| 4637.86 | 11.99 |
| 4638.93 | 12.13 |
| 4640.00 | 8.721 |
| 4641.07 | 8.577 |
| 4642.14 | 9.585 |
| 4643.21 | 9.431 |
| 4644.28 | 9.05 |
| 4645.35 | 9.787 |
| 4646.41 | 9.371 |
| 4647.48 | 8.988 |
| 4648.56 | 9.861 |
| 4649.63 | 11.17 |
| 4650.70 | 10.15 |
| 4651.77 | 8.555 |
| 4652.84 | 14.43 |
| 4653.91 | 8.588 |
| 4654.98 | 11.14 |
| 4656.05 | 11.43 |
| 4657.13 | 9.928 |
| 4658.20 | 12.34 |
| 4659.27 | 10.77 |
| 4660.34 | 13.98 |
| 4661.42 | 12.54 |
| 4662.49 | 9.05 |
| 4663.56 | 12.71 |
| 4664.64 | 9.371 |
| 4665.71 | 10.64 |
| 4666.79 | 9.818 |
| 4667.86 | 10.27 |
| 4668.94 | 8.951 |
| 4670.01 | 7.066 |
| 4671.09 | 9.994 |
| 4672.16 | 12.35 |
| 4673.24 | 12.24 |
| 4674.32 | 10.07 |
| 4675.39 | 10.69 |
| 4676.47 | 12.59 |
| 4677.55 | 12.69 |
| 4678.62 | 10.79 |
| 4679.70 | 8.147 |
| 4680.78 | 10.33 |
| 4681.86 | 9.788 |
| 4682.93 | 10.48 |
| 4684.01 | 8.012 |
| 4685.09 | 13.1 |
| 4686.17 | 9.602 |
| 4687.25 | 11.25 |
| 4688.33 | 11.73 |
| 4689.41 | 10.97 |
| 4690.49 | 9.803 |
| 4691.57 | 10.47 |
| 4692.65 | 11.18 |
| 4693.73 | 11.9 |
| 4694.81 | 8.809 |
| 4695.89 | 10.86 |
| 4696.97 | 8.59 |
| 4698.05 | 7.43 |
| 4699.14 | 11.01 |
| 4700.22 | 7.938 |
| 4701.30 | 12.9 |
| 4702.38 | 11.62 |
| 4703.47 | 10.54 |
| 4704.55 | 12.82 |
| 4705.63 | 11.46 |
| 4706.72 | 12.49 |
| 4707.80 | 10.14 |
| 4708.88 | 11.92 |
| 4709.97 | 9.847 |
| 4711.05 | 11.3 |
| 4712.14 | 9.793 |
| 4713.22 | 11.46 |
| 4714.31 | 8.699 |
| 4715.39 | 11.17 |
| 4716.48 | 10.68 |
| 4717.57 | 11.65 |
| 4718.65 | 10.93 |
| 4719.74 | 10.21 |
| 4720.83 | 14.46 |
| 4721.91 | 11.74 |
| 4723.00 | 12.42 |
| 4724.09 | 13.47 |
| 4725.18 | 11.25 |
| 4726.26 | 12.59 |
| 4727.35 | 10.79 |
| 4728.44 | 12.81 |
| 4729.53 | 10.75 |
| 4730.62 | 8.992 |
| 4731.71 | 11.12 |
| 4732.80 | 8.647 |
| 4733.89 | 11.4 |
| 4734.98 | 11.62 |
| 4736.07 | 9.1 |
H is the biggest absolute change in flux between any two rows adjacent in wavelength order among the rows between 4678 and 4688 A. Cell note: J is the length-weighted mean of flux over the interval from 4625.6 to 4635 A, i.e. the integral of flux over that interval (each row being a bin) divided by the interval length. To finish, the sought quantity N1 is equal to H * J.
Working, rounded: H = 5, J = 11.33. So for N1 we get 58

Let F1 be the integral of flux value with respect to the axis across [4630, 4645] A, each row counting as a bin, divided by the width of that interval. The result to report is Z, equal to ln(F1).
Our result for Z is 2.35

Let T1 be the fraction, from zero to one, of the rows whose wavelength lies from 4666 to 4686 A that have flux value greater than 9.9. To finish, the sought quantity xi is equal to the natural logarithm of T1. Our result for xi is -0.41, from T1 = 0.67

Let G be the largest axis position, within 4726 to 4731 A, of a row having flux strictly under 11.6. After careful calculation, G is 4730.62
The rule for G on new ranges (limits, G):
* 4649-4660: 4659.27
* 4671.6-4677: 4675.39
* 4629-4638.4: 4636.80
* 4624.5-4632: 4631.46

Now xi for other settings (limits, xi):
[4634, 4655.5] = -0.92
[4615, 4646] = -0.53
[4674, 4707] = -0.34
